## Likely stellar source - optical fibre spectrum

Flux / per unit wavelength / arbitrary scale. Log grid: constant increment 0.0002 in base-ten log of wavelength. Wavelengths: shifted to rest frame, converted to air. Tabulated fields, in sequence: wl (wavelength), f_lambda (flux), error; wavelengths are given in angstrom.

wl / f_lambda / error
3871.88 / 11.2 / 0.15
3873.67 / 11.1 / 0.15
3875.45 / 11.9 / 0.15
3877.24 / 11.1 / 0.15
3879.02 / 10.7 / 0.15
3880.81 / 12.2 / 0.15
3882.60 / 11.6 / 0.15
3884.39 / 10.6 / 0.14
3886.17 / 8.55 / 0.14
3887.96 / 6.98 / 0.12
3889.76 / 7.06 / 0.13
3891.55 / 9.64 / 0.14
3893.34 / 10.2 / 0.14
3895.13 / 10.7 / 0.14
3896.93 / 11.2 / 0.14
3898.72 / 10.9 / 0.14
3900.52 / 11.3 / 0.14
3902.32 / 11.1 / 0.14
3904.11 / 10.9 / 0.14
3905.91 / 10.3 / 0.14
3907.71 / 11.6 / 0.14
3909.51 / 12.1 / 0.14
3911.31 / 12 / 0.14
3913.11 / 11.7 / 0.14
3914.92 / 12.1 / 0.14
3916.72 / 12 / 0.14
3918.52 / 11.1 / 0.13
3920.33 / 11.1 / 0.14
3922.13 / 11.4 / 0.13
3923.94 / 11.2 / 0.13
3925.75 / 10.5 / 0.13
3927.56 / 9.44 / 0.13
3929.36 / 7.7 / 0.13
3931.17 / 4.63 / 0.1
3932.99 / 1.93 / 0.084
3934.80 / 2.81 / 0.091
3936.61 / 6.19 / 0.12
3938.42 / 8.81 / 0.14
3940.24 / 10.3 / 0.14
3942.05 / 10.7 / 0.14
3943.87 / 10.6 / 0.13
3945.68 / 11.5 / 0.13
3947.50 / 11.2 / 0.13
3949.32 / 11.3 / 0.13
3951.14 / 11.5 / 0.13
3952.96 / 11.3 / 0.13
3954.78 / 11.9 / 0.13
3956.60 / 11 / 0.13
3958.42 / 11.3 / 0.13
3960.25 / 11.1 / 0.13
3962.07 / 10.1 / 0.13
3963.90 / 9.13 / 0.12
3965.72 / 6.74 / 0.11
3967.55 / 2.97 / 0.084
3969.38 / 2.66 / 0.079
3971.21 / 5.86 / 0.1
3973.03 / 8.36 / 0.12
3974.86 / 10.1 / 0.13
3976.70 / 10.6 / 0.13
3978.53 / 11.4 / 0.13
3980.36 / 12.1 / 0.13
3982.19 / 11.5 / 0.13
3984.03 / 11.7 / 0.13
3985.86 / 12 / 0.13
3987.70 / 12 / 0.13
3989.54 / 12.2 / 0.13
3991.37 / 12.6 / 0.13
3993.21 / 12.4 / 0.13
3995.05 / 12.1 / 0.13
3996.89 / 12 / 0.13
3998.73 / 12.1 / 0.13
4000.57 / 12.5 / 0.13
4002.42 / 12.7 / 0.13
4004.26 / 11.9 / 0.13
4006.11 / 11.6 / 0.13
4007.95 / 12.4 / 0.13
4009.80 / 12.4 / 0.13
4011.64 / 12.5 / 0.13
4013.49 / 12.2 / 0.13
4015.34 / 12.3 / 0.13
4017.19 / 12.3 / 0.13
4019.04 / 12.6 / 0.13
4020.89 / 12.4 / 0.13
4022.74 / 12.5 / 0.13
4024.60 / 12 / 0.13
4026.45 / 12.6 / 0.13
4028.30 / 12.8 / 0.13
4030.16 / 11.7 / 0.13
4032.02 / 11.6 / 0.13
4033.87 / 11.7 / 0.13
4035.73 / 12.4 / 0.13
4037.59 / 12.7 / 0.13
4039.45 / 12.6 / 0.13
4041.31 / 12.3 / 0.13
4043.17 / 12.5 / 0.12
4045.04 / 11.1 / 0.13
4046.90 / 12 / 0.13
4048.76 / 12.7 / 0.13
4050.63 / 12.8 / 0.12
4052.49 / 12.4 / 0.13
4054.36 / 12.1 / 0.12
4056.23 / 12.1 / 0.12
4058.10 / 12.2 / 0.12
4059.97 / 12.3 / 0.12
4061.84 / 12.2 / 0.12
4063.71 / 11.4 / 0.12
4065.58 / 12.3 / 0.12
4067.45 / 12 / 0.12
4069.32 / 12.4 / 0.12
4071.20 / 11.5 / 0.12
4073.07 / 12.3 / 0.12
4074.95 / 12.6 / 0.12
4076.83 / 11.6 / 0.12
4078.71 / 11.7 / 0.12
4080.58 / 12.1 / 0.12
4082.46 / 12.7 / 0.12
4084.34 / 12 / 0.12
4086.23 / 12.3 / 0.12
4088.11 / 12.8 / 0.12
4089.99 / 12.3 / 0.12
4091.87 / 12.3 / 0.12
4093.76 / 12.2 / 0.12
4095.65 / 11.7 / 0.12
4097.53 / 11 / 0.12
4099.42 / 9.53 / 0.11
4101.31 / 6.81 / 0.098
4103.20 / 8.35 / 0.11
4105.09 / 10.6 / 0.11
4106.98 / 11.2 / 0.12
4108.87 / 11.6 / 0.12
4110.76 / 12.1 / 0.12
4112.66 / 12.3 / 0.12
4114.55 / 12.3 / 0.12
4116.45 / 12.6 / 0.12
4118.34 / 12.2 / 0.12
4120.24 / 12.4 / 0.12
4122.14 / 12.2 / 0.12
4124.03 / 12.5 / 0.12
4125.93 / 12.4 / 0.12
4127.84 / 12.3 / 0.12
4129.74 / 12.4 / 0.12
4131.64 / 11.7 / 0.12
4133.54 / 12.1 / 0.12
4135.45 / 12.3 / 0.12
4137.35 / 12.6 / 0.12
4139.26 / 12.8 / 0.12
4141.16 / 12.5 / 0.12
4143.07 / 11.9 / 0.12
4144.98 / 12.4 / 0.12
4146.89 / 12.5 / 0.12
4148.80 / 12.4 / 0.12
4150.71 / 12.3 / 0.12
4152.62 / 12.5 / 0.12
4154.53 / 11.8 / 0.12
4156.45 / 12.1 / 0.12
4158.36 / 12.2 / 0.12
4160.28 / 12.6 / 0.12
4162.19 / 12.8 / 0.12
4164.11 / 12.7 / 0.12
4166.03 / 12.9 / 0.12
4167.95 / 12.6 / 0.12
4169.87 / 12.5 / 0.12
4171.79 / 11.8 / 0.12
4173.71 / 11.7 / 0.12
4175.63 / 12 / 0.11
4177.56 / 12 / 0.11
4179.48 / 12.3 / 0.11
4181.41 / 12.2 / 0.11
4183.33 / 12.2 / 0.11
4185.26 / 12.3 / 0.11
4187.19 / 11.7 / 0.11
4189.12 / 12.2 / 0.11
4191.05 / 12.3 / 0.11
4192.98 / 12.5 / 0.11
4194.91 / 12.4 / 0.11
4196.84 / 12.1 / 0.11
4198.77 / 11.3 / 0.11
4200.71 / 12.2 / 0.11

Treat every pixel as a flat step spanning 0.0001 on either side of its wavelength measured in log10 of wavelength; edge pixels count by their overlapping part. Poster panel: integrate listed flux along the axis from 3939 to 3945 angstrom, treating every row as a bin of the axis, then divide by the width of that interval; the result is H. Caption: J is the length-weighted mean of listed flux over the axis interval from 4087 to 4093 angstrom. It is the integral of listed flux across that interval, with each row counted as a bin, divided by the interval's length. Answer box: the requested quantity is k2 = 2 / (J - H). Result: 1.0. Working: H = 10.5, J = 12.5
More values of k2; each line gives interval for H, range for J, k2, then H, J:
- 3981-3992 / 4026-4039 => 8.9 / 12.0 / 12.2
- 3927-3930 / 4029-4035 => 0.6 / 8.6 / 11.7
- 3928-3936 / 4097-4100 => 0.4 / 4.6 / 10.2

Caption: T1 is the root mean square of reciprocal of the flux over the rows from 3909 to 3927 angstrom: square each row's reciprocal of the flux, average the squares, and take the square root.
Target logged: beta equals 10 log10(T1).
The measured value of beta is -10.6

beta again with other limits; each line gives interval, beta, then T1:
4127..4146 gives -10.9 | 0.081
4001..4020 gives -10.9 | 0.081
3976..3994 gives -10.7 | 0.085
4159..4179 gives -10.9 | 0.081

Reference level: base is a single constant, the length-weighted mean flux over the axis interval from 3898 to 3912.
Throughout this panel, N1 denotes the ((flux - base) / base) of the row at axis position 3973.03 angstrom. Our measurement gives -0.26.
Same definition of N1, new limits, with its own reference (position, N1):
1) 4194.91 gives 0.10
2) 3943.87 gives -0.06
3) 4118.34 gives 0.08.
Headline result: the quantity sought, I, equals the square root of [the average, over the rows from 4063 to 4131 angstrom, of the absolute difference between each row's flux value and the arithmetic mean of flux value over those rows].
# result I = 0.88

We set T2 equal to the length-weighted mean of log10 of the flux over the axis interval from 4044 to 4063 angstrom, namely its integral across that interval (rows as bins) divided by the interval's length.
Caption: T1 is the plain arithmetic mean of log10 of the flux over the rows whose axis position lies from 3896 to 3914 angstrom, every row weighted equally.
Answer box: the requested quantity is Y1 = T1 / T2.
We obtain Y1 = 0.97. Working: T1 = 1.05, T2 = 1.09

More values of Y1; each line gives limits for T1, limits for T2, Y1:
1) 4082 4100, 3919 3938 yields 1.29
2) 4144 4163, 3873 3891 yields 1.09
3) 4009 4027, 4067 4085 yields 1.01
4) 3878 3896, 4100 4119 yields 0.95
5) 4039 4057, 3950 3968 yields 1.12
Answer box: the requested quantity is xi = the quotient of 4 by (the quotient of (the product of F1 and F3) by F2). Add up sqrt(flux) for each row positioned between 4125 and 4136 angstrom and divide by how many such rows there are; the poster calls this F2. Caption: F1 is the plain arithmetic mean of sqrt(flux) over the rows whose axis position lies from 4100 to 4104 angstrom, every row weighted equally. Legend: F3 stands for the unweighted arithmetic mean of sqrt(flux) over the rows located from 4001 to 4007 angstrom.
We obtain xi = 1.46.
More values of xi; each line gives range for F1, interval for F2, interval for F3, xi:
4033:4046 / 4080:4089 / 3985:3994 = 1.15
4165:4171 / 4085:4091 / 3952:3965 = 1.21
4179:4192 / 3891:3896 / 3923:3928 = 1.14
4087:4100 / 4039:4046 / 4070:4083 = 1.17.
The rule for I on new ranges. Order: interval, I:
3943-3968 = 1.28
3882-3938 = 1.44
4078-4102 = 1.05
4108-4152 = 0.44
